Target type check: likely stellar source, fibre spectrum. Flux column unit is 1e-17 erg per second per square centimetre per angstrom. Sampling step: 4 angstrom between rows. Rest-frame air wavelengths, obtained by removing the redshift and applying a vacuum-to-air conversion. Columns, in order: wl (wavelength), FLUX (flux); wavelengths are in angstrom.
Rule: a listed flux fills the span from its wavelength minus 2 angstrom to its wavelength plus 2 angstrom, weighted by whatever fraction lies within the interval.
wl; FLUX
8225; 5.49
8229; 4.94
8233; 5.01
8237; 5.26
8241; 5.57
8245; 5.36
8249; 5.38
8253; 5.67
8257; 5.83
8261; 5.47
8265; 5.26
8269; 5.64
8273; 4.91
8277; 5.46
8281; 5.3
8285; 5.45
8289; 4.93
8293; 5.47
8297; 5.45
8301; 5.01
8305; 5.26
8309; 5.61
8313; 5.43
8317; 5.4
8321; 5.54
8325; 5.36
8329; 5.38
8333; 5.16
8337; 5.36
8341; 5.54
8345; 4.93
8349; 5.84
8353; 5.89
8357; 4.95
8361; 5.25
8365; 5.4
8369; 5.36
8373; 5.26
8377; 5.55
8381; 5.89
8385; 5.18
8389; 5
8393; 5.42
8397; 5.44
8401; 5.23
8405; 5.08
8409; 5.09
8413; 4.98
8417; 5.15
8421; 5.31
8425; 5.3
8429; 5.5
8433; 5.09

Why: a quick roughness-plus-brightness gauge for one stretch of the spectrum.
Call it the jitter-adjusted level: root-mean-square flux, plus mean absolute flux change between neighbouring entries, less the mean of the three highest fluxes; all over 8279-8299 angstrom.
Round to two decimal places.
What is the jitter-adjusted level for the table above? 0.17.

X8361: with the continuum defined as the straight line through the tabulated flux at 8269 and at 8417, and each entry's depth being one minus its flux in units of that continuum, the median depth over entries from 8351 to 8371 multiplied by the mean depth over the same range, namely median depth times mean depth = 0.0001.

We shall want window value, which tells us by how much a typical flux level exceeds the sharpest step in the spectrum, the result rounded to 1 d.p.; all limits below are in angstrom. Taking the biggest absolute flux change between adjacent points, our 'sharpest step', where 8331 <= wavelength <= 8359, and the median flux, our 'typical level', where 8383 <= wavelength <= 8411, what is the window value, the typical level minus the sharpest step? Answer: 4.2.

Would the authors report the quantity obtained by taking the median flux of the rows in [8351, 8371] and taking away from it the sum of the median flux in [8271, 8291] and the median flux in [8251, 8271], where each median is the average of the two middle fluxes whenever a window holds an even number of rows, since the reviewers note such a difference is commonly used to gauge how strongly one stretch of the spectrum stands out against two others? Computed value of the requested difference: -5.58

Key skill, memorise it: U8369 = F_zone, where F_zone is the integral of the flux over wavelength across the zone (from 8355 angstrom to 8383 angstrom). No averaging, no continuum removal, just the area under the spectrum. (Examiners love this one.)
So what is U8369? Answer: 151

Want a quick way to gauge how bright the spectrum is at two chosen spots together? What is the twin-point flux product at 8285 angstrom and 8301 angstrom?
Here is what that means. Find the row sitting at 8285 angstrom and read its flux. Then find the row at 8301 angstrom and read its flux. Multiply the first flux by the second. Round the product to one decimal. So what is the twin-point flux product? 27.3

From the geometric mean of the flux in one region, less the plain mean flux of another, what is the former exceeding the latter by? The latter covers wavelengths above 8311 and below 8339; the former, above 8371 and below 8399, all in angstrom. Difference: 0.0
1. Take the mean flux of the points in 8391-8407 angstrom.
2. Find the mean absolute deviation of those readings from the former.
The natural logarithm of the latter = -1.98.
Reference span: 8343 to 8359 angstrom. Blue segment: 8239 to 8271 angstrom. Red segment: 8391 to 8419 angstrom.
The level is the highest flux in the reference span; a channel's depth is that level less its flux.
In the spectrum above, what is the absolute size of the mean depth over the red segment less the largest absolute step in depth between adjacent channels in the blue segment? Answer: 0.311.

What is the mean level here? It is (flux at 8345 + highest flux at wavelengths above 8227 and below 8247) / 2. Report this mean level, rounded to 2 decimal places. 5.25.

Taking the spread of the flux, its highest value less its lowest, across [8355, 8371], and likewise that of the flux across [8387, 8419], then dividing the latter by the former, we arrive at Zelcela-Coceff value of 1.0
